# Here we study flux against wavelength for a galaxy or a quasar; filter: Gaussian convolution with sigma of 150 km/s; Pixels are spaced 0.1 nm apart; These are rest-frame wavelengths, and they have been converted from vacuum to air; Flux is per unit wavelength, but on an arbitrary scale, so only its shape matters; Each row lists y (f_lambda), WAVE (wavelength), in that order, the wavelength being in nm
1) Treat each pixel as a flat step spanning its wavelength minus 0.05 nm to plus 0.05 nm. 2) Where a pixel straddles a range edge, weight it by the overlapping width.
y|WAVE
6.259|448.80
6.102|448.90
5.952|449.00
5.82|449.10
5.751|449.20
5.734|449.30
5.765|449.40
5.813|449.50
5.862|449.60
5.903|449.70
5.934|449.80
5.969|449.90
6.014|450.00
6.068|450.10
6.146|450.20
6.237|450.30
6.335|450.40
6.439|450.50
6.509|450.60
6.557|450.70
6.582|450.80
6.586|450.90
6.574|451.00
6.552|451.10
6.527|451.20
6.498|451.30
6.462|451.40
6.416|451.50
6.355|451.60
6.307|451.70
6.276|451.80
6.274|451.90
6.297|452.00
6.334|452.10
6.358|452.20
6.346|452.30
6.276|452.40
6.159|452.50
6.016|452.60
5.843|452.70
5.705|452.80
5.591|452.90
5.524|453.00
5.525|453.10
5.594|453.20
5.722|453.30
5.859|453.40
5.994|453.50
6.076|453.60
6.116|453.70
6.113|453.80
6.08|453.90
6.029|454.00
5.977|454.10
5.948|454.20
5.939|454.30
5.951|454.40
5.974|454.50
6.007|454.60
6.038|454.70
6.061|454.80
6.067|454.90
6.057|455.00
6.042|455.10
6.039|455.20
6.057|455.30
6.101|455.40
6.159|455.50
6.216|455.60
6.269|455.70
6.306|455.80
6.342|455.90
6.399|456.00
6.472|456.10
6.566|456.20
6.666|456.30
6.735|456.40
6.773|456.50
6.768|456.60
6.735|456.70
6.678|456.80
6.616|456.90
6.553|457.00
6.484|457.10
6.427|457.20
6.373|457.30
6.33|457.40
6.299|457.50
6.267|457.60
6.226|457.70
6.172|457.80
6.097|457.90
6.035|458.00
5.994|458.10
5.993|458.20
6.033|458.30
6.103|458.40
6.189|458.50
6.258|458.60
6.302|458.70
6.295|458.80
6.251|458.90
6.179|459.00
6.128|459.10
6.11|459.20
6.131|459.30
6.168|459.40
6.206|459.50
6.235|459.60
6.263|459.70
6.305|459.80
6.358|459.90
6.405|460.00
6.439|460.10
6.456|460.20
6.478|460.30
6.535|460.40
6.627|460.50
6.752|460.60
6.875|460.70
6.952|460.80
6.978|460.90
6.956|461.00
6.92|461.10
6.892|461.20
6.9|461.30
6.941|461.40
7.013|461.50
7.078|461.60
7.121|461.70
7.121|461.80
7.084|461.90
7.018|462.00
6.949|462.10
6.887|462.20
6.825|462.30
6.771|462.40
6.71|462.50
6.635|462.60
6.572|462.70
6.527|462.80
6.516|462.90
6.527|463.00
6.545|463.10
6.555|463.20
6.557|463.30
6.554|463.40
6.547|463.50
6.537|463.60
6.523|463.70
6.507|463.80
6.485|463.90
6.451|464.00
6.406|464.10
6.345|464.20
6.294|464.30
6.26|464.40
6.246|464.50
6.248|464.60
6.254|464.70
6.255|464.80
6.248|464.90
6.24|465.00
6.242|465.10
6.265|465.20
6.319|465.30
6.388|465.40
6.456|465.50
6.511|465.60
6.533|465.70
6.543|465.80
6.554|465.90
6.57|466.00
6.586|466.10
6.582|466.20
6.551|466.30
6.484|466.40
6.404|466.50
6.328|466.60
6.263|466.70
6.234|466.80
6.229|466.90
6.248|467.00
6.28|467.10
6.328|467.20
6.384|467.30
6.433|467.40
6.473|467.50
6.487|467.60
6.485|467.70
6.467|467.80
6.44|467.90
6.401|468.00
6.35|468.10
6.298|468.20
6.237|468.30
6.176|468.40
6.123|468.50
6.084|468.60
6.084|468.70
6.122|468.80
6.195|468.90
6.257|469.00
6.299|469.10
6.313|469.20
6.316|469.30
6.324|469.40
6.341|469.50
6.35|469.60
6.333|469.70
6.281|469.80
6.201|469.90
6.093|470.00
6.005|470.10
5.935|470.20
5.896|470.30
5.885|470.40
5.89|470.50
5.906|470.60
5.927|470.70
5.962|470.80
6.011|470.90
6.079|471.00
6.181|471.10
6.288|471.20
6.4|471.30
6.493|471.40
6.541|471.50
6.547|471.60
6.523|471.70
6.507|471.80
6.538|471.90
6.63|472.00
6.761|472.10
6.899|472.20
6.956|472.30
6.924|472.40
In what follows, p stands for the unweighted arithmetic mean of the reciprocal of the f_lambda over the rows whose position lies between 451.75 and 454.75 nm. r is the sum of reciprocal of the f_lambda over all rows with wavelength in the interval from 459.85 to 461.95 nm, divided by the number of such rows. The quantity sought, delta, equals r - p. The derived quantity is -0.020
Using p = 0.167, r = 0.147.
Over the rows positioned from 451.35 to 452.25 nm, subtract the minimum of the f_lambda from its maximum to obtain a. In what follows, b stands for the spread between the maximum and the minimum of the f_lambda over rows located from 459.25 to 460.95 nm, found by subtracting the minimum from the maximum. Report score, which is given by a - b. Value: -0.66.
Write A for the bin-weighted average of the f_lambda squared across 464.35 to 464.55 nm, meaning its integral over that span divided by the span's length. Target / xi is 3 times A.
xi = 117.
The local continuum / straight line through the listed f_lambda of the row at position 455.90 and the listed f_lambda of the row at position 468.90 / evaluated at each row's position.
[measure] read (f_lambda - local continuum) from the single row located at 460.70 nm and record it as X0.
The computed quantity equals 0.6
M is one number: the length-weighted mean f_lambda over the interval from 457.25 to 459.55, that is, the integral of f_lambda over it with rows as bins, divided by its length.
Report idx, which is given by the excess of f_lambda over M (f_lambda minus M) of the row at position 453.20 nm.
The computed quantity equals -0.6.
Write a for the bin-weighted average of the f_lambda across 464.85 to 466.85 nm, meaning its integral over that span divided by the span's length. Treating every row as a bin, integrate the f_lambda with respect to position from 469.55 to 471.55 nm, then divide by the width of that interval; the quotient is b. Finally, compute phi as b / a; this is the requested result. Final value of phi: 0.96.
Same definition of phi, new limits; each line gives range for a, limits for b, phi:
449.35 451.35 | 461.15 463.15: 1.09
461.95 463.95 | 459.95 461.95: 1.03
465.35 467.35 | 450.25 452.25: 1.00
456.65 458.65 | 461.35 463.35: 1.08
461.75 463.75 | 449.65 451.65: 0.95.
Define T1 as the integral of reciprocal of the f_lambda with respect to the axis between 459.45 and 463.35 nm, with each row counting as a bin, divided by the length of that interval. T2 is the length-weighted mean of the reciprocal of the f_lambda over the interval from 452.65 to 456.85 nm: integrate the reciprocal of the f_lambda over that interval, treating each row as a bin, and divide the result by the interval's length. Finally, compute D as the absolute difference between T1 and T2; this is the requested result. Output 0.0144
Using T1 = 0.149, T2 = 0.164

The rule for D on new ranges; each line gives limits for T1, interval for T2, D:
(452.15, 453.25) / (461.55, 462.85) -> 0.0242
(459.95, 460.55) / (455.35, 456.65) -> 0.0013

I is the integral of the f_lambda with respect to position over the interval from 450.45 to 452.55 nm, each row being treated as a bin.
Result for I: 13.5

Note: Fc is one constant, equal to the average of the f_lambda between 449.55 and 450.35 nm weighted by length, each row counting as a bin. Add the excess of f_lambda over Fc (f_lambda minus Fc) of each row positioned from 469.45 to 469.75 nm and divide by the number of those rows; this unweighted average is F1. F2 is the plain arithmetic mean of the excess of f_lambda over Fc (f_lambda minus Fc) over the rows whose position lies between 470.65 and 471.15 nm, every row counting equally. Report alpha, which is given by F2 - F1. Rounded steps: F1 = 0.32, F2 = 0.0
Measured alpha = -0.31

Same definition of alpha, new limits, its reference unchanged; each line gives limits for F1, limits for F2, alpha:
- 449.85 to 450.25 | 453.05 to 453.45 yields -0.37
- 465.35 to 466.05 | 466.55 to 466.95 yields -0.24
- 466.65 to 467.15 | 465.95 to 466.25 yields 0.33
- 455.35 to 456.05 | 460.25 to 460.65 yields 0.34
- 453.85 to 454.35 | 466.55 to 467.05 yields 0.27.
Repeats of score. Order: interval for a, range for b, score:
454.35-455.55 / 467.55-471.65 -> -0.45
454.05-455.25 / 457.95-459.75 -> -0.18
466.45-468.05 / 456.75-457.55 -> -0.12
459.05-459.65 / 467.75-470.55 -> -0.46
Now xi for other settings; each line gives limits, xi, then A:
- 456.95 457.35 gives 125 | 41.7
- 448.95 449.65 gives 101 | 33.8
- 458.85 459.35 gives 114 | 37.9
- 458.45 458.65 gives 116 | 38.7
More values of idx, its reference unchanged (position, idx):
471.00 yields -0.1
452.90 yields -0.6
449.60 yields -0.3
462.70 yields 0.4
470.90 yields -0.2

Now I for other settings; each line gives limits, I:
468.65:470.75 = 12.9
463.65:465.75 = 13.3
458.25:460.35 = 13.1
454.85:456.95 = 13.4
